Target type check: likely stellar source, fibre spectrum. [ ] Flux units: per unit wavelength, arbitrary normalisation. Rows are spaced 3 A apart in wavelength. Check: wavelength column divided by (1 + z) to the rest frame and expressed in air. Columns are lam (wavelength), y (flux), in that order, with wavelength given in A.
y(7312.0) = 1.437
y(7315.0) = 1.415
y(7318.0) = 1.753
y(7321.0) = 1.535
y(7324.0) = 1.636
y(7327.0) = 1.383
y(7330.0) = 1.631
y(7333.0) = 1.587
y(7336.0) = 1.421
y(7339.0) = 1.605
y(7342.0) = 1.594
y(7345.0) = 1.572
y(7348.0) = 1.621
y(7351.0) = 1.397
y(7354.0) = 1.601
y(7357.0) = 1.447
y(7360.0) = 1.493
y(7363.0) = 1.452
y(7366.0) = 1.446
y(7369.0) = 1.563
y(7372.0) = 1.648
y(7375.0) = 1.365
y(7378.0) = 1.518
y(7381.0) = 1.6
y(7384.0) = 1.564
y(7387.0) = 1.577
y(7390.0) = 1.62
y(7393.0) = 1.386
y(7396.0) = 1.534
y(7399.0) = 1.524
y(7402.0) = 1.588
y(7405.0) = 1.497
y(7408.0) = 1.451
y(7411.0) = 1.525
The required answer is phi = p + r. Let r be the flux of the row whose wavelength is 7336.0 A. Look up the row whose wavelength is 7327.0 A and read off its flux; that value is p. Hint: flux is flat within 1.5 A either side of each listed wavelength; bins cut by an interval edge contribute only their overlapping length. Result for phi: 2.80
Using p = 1.383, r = 1.421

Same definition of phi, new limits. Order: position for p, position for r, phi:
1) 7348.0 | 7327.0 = 3.00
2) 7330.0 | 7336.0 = 3.05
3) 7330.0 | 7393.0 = 3.02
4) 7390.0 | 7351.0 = 3.02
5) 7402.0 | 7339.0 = 3.19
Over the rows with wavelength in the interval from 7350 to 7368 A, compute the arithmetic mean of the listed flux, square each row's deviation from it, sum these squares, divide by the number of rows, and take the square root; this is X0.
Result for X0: 0.064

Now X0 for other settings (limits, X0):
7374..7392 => 0.085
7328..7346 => 0.068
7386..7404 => 0.075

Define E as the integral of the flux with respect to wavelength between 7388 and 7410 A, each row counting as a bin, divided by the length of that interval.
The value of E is 1.52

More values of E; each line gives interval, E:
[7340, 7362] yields 1.53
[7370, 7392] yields 1.55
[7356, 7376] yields 1.49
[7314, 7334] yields 1.57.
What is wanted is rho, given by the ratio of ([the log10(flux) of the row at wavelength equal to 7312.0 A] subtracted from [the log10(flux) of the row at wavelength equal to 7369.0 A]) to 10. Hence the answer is 0.004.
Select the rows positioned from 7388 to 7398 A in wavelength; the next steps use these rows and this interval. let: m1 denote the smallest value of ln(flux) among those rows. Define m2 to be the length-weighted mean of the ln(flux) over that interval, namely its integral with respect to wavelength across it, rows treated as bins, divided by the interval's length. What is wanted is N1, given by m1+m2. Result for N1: 0.741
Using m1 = 0.326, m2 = 0.415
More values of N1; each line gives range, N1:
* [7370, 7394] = 0.740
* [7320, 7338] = 0.750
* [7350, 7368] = 0.724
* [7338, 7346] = 0.916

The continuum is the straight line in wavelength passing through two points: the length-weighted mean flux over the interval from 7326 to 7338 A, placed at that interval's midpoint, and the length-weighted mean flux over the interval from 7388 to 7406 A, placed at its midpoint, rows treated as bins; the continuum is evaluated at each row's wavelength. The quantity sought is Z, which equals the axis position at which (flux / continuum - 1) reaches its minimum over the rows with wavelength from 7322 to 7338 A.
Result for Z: 7327.0 A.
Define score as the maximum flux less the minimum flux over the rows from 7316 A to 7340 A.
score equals 0.370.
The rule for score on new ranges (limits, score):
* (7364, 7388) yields 0.283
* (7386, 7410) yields 0.234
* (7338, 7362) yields 0.224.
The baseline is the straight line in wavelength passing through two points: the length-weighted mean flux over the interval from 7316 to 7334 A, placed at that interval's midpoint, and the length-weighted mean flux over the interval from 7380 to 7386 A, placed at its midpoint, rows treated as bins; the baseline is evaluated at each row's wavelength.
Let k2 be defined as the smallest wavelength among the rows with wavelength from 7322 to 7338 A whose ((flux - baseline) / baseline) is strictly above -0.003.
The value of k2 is 7324.0 A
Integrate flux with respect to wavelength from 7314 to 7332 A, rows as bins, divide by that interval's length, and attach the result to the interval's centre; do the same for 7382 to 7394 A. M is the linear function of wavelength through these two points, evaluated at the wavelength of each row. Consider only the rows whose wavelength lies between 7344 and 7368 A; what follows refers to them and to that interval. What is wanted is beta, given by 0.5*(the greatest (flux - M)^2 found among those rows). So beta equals 0.013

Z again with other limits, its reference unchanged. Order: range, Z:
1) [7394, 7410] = 7408.0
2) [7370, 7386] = 7375.0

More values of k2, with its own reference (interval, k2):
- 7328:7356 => 7330.0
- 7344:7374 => 7348.0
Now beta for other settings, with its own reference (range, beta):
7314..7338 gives 0.018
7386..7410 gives 0.013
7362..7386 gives 0.017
